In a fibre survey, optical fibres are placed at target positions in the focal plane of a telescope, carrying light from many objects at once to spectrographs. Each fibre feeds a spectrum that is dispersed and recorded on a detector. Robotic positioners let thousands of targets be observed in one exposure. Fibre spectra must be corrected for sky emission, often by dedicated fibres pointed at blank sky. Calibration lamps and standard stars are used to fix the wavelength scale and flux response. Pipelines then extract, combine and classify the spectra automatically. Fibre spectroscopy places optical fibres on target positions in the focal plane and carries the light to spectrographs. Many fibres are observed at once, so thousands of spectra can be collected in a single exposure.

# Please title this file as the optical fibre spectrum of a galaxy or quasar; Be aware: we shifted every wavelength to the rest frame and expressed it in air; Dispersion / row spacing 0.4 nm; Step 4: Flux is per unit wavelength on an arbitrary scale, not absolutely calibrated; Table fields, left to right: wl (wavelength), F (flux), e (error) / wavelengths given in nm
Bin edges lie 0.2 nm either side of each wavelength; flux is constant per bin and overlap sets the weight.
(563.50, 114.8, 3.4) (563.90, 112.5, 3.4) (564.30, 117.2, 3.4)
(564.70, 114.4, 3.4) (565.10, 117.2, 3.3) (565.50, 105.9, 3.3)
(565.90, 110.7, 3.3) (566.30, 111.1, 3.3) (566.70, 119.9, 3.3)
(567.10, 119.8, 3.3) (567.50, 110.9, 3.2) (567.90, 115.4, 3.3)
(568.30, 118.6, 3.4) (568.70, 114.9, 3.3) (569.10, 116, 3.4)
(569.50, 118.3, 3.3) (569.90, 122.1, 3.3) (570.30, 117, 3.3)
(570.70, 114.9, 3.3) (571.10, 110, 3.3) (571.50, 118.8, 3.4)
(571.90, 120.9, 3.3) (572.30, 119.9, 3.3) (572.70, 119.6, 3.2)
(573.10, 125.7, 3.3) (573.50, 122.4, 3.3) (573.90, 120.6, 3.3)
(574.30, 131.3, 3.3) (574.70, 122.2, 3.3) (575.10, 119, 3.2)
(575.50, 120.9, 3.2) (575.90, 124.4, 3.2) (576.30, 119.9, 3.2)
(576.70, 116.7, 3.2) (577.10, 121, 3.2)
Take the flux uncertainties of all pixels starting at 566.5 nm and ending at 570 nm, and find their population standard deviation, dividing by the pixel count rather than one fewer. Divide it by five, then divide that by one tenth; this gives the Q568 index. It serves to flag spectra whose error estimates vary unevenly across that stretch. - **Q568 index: 0.11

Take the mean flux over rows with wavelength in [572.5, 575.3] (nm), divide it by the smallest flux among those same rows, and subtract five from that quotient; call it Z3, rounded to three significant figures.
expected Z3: -3.97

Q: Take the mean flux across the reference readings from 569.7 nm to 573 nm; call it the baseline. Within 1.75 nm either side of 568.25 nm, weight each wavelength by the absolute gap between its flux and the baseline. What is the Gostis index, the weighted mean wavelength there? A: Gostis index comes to 568.21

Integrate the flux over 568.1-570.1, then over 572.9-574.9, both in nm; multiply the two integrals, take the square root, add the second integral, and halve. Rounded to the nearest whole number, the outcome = 246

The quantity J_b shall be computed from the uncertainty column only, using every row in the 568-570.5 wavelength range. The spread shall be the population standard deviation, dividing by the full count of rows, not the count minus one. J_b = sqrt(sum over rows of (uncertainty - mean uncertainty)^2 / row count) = 0.0471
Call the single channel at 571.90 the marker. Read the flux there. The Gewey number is 120.9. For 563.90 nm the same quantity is 112.5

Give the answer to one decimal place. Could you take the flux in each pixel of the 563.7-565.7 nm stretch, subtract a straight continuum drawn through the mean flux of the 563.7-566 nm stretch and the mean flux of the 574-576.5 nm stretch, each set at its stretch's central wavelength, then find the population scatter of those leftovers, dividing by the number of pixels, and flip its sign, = -4.4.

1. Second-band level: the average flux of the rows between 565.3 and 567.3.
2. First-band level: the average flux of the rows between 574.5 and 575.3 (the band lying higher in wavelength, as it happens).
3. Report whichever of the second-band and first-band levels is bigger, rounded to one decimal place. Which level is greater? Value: 120.6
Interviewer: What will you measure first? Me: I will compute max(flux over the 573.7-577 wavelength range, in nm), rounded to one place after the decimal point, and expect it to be 131.3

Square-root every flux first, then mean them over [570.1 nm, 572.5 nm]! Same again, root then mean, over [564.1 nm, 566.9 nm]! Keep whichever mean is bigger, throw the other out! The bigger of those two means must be 10.81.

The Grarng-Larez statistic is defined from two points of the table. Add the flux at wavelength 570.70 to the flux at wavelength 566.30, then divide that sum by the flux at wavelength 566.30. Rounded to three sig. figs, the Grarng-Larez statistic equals 2.03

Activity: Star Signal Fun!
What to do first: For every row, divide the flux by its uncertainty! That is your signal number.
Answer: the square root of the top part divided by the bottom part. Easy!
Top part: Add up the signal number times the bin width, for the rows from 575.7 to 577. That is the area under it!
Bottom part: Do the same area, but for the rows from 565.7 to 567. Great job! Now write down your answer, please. 1.04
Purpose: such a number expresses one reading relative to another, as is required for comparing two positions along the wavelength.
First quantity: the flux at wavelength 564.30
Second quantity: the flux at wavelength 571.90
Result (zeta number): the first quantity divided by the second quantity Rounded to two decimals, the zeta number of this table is 0.97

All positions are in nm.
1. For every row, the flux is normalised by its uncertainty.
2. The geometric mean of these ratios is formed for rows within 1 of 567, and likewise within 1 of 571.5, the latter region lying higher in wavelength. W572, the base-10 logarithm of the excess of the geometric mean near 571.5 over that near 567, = -1.7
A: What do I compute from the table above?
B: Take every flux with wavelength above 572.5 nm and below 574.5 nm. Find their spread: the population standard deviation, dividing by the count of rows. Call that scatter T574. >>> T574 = 4.23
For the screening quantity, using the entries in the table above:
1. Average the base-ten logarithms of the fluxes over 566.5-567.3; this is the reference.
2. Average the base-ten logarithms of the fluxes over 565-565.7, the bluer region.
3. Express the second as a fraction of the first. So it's 0.98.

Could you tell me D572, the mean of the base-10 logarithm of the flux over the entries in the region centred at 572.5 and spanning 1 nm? 2.08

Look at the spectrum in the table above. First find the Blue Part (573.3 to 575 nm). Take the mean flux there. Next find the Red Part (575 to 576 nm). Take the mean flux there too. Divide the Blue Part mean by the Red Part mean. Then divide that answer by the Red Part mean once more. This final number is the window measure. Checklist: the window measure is 0.0084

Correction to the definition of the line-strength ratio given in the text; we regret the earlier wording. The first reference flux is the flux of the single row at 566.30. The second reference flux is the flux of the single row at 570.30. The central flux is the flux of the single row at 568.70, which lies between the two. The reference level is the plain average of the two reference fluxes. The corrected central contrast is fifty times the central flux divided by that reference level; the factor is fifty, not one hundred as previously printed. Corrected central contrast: 50.4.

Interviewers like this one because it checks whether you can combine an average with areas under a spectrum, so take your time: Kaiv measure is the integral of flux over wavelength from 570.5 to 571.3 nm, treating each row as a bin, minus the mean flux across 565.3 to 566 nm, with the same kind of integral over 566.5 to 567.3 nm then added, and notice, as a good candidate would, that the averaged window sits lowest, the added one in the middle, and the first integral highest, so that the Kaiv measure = 78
